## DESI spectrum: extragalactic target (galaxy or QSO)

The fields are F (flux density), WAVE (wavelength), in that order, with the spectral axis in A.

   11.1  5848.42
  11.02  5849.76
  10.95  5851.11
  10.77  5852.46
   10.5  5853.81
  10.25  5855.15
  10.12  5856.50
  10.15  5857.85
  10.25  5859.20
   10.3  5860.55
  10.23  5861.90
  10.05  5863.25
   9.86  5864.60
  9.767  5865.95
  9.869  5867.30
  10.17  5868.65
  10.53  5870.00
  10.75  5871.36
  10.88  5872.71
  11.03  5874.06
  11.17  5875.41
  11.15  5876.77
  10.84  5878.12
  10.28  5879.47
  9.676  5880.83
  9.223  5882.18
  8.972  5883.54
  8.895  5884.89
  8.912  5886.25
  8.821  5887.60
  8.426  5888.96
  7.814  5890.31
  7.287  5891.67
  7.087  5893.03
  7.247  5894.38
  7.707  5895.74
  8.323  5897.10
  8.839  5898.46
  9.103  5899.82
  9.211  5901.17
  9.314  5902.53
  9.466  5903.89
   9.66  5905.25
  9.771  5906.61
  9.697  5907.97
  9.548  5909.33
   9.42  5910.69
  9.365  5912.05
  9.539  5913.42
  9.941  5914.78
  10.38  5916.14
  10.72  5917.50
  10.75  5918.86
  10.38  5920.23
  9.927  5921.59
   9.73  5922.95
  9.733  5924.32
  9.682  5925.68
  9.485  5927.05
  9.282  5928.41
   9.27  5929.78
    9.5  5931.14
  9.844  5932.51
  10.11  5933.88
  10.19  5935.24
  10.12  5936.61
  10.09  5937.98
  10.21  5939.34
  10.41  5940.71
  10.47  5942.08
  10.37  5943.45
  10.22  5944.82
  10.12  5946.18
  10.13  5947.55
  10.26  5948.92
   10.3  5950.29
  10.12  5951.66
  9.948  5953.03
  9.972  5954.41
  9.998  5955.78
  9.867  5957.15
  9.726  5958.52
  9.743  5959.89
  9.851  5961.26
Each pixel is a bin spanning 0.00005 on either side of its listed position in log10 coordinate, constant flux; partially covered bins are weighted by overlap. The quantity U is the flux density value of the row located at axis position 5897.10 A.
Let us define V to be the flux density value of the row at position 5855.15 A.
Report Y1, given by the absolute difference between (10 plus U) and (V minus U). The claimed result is 16.4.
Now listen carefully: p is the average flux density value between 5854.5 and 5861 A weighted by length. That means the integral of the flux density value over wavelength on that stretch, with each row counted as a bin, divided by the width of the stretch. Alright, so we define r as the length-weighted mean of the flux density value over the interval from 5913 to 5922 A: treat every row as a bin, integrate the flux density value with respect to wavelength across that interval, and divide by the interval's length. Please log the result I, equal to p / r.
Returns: 0.994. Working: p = 10.2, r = 10.3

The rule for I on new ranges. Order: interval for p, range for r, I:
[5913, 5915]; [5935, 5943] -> 0.949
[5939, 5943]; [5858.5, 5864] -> 1.016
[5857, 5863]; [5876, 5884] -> 1.015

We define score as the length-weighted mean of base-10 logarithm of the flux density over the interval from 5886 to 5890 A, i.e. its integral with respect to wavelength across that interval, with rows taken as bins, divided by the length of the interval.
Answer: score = 0.94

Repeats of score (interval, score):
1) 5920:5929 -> 0.99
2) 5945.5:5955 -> 1.00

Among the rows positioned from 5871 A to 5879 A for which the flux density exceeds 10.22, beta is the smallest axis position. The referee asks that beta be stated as 5871.36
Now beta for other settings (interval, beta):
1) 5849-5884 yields 5849.76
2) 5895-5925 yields 5916.14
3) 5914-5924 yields 5916.14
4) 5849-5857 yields 5849.76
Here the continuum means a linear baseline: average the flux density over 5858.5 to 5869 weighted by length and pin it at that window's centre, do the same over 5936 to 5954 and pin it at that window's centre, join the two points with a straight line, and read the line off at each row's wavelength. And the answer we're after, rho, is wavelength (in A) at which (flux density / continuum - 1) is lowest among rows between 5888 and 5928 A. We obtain 5893.03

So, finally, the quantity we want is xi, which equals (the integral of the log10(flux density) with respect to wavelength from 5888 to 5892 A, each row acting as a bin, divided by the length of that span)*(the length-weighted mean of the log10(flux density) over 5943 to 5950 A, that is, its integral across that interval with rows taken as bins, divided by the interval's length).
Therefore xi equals 0.91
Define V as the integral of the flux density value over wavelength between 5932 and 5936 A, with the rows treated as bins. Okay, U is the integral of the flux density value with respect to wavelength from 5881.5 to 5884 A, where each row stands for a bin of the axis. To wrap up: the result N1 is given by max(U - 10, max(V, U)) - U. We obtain 17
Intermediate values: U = 23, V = 40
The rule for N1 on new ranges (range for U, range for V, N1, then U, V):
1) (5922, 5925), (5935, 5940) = 22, 29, 51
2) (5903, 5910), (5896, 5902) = 0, 67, 53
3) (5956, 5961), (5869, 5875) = 16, 49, 65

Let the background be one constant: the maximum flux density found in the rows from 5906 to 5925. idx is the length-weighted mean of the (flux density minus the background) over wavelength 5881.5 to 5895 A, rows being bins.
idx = -2.5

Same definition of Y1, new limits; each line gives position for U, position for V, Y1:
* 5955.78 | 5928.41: 20.7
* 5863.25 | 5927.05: 20.6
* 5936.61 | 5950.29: 19.9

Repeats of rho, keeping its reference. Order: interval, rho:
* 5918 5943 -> 5929.78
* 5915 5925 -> 5922.95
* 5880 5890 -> 5888.96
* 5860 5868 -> 5865.95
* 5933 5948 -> 5937.98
